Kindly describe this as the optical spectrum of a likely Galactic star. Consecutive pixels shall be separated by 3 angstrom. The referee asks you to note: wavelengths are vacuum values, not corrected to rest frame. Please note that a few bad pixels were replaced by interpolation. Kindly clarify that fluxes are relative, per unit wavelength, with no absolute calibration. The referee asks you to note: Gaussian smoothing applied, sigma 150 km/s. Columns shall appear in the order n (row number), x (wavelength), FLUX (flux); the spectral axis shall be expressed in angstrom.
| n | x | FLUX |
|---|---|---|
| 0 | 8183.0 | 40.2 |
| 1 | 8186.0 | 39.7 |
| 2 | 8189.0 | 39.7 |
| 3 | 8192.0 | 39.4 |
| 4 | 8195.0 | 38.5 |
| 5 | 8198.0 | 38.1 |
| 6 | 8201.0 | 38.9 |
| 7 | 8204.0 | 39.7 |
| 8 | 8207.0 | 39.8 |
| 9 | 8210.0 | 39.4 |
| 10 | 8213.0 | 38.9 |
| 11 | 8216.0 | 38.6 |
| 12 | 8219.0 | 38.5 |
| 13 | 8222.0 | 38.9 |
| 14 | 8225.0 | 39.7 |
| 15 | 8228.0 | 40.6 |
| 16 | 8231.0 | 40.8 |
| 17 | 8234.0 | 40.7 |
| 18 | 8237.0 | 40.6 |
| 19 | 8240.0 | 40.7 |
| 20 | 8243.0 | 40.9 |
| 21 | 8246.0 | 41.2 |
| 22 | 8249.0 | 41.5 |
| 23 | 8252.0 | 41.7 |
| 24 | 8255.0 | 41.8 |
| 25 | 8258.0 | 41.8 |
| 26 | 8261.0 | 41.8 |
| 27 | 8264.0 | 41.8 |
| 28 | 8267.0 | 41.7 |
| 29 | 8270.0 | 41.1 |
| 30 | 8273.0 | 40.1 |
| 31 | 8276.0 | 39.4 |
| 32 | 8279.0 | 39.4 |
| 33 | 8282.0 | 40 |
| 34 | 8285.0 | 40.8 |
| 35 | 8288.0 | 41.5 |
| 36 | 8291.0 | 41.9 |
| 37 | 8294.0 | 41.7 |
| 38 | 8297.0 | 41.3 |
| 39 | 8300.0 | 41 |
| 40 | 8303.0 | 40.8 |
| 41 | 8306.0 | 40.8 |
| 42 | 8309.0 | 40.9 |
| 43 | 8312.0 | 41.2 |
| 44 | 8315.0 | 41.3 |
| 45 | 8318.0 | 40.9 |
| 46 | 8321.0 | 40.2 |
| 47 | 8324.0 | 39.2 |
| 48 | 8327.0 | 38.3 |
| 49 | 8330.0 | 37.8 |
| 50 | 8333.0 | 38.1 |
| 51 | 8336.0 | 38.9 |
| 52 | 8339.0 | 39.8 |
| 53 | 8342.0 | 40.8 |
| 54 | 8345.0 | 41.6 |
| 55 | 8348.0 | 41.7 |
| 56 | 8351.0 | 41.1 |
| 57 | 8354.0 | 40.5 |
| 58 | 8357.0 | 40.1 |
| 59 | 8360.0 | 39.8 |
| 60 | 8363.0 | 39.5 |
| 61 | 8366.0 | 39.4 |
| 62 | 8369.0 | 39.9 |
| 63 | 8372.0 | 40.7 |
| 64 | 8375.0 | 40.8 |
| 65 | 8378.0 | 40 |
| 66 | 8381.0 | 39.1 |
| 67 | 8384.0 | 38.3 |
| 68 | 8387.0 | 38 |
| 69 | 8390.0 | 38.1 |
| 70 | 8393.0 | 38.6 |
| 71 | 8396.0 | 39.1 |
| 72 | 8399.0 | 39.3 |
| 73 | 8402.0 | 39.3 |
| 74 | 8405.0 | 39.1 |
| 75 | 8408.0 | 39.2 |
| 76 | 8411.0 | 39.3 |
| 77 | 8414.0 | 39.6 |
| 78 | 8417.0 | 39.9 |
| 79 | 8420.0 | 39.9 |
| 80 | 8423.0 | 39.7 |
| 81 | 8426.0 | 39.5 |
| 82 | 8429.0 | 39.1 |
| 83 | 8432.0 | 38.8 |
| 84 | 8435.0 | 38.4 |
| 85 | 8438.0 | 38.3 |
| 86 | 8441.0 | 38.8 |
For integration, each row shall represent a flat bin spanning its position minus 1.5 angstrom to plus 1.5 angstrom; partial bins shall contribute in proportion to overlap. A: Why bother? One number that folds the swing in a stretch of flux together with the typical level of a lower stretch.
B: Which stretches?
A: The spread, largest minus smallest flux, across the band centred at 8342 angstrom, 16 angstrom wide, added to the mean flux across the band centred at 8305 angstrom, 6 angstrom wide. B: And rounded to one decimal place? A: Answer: 43.6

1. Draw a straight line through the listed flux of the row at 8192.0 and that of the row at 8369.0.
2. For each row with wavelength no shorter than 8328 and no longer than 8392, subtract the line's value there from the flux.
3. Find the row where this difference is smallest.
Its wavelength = 8330.0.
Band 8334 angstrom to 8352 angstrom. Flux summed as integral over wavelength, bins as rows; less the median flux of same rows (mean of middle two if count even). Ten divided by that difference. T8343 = 0.0145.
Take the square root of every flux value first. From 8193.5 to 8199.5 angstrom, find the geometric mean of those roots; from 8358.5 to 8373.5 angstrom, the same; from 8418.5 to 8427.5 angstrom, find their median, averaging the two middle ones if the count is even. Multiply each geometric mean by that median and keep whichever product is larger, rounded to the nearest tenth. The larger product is 39.8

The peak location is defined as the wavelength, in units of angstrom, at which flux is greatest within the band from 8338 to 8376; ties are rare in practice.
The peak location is 8348.0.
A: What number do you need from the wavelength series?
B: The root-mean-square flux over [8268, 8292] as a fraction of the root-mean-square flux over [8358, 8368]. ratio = 1.02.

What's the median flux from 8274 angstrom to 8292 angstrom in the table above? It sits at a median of 40.4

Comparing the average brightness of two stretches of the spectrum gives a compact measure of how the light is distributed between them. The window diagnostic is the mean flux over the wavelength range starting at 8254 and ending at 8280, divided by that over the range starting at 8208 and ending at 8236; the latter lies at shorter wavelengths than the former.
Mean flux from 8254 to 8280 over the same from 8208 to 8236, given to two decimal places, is 1.04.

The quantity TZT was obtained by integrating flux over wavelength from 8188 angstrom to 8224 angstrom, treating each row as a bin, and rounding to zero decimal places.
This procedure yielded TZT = 1405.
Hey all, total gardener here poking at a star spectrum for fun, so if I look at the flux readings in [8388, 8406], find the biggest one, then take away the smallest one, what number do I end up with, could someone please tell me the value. 1.2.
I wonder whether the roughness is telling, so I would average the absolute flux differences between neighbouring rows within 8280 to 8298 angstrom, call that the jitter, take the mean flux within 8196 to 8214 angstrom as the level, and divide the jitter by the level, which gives 0.013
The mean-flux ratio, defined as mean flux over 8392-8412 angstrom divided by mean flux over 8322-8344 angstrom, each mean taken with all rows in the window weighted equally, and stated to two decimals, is 1.00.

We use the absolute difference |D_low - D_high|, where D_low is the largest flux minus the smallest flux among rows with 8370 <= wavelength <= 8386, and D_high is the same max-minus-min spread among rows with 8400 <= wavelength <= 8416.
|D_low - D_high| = 2.0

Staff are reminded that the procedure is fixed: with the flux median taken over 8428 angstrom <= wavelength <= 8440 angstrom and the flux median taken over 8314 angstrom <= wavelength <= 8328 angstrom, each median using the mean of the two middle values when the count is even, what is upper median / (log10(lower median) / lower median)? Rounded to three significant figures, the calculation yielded 967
